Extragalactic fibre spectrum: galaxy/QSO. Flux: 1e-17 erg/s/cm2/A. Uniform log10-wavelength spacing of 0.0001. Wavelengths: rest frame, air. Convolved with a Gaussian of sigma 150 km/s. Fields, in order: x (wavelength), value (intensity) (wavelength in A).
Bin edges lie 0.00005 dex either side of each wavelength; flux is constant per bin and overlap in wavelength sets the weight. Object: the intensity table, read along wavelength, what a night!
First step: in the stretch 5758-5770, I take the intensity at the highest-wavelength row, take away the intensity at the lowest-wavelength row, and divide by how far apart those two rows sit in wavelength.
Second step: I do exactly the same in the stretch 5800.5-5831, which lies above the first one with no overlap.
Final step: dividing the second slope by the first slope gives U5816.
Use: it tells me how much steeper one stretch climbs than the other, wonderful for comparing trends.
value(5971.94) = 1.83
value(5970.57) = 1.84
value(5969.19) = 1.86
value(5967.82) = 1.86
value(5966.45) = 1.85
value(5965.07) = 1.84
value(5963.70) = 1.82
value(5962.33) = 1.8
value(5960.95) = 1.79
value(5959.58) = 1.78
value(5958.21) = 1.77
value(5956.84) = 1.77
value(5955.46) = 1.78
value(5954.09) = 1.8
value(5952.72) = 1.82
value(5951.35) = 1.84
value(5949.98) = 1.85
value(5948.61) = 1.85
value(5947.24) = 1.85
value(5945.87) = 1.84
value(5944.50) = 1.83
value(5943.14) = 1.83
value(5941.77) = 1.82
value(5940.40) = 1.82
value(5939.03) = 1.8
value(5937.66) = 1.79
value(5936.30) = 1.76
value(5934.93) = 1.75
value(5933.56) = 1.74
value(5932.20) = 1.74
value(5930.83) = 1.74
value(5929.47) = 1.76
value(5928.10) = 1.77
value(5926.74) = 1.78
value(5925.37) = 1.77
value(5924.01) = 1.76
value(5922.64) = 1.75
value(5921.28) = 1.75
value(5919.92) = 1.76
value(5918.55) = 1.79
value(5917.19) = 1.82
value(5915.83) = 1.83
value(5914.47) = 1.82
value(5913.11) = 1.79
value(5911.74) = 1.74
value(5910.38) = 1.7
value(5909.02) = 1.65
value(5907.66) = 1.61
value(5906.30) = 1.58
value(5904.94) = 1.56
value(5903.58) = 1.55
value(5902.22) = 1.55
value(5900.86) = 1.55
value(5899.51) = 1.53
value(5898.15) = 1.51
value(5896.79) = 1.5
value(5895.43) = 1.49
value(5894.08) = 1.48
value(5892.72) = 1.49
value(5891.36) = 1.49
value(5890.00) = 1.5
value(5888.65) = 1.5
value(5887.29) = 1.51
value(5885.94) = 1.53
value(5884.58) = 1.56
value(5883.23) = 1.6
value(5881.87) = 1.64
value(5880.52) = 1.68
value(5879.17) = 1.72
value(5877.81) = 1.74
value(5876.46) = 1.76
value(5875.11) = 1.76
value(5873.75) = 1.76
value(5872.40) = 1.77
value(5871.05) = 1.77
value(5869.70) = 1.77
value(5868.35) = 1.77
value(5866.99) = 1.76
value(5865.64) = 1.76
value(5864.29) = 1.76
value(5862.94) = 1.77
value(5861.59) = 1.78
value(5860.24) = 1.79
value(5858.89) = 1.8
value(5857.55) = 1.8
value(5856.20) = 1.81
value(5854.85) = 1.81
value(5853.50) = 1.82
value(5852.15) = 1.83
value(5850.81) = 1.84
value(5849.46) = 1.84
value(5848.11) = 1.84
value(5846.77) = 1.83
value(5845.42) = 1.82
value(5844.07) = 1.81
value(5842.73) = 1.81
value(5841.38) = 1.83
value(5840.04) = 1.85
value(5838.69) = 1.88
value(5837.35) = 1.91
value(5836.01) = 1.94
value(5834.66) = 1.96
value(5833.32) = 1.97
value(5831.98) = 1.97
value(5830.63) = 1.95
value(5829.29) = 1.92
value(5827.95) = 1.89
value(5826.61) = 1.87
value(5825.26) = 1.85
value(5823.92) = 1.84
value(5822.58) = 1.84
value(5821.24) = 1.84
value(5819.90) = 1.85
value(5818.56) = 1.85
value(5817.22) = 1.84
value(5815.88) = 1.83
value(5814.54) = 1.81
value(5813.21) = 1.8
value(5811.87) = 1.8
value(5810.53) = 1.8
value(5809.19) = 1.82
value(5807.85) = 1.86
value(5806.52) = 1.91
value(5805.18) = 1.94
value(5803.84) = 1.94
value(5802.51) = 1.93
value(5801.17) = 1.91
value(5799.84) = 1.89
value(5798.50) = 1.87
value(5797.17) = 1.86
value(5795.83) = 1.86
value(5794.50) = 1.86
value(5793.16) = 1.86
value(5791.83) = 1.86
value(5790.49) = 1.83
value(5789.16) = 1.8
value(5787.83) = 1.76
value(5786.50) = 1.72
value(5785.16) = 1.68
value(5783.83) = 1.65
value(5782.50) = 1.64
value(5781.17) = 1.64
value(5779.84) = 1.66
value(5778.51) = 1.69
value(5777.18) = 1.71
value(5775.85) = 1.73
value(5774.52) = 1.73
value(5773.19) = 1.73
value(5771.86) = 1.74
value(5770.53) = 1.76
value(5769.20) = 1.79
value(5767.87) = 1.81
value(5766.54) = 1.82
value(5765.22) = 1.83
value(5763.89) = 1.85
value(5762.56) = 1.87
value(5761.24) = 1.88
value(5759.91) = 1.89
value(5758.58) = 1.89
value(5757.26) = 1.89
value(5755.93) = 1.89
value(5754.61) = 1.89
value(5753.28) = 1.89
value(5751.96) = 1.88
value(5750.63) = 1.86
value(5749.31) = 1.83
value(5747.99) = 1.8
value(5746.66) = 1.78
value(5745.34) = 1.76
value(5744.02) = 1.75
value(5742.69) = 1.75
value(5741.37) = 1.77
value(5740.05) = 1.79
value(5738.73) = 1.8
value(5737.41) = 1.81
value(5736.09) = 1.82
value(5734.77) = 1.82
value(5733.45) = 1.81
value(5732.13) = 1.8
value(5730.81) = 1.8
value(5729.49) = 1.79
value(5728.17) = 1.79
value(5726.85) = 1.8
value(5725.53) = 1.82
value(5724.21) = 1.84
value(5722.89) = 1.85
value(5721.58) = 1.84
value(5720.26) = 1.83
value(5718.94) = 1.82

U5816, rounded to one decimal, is -0.1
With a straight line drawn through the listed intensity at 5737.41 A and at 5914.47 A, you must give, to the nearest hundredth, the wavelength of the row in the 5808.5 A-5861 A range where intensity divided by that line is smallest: 5860.24 A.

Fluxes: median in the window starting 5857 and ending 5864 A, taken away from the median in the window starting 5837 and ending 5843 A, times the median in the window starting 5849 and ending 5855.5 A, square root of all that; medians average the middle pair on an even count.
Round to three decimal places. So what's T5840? 0.331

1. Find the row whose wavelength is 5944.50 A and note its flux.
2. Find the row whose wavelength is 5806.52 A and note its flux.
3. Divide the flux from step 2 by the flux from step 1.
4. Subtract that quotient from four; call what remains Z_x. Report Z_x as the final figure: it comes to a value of 2.956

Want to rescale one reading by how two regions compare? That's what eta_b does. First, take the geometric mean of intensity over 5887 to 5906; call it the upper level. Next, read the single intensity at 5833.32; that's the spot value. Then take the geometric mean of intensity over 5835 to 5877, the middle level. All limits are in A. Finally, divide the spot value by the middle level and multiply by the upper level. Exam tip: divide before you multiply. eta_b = 1.65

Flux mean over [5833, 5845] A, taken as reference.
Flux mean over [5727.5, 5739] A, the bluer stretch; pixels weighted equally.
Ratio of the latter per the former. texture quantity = 0.96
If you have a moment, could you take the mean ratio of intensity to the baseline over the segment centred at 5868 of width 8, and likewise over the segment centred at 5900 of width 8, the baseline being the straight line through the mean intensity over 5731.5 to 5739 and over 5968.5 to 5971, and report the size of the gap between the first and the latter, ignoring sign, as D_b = 0.13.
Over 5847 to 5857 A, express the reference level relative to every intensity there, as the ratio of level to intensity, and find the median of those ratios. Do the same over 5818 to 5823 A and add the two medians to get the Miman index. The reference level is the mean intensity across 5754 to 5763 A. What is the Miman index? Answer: 2.05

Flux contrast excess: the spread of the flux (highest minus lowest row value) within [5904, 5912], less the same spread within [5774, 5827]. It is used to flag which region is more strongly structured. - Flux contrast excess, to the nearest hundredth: -0.12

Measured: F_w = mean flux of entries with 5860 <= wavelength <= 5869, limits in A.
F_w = 1.77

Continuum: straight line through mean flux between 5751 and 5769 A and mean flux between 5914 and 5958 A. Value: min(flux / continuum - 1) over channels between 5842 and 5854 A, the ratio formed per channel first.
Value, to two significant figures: -0.012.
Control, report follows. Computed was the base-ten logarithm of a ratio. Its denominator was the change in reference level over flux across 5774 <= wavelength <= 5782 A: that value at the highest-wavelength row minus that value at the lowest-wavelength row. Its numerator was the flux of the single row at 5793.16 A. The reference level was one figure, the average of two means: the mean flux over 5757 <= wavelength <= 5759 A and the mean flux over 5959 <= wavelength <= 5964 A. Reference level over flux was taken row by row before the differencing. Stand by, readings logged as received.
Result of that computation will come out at 1.5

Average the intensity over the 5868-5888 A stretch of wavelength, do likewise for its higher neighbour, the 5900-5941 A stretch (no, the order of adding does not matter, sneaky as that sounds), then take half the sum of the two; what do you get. 1.71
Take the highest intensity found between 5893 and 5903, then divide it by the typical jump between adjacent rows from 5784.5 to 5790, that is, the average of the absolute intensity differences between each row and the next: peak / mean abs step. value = 39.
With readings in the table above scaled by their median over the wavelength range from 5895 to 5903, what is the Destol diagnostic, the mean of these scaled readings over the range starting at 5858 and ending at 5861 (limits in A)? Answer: 1.18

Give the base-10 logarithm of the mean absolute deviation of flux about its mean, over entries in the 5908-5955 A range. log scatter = -1.42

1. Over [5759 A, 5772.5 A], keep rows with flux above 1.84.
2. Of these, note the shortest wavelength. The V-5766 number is 5759.91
